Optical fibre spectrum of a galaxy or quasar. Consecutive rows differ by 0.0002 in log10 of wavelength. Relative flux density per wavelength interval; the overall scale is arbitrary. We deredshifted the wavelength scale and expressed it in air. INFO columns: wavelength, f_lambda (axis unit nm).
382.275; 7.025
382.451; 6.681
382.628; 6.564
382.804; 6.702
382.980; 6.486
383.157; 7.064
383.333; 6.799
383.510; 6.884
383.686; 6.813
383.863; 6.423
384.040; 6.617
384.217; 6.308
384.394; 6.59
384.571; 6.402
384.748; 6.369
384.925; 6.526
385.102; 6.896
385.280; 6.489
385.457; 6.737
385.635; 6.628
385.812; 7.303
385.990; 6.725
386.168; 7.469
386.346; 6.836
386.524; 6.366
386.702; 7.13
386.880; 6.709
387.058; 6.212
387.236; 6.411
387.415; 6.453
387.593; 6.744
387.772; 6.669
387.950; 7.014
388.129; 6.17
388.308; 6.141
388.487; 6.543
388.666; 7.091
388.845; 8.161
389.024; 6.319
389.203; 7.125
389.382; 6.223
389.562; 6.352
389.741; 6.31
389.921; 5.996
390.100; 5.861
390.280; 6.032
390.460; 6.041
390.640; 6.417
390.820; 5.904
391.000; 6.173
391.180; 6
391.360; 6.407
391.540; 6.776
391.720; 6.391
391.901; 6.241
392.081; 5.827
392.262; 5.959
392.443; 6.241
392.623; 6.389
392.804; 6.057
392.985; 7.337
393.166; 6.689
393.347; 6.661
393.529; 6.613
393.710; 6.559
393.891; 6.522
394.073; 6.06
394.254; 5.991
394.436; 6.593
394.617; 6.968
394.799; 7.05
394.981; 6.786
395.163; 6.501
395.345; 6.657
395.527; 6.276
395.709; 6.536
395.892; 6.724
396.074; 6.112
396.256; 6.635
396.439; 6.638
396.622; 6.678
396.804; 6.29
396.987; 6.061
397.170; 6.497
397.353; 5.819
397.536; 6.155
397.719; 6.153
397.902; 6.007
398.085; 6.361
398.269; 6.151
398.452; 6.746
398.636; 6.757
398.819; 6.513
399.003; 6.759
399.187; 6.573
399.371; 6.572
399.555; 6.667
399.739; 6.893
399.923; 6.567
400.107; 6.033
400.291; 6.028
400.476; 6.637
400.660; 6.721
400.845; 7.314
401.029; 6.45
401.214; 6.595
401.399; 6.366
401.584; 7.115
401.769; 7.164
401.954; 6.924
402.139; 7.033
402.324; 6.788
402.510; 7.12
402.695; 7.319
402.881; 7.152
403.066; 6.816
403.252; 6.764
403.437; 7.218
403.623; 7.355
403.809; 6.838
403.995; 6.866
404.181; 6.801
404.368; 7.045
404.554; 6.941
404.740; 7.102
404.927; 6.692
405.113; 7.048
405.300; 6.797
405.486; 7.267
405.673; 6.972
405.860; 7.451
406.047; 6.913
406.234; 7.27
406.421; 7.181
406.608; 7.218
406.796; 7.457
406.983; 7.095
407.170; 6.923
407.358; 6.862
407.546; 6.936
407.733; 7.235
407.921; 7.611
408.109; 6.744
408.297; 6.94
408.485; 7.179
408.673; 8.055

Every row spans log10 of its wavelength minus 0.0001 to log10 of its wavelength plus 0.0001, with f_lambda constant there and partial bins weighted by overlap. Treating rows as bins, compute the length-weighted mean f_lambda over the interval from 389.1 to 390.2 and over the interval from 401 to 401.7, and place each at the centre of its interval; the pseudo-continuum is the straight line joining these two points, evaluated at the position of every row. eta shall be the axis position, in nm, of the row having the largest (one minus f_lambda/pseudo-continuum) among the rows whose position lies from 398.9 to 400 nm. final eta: 399.923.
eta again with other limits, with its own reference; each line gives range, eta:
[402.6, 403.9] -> 403.252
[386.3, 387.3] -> 387.058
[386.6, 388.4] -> 388.308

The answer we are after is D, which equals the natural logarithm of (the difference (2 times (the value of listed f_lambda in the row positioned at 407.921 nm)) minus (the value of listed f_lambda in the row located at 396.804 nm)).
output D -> 2.2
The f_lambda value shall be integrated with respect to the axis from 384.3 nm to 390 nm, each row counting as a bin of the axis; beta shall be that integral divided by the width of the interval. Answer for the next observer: 6.7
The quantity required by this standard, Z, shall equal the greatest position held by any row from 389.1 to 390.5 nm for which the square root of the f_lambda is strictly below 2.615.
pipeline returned 390.460 nm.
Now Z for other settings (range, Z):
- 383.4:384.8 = 384.748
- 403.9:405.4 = 405.300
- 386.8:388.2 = 388.129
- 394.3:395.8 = 395.709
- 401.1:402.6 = 402.324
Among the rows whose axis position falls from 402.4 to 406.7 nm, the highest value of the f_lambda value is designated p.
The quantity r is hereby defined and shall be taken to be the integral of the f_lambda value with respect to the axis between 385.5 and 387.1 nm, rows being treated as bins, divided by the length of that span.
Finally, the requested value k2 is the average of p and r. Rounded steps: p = 7.451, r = 6.83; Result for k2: 7.14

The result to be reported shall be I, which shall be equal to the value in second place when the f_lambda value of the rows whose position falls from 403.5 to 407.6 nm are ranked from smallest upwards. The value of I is 6.797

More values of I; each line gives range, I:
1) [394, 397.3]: 6.06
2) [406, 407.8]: 6.913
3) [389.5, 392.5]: 5.861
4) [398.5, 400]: 6.567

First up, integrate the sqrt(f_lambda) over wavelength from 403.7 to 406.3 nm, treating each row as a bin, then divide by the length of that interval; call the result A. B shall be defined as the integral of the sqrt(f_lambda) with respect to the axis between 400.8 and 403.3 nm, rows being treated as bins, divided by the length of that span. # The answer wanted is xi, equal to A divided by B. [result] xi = 1.01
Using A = 2.65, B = 2.63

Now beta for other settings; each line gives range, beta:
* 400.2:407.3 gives 7.0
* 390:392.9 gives 6.2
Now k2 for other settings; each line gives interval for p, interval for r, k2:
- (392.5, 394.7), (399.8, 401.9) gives 6.99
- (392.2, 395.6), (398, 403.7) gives 7.05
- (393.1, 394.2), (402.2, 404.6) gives 6.85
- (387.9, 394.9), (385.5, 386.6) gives 7.52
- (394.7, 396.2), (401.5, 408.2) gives 7.05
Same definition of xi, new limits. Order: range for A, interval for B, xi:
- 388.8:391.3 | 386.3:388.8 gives 0.98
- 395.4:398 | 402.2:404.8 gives 0.95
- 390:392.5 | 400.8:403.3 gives 0.94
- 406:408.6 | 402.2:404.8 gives 1.01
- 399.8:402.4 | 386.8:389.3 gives 1.00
